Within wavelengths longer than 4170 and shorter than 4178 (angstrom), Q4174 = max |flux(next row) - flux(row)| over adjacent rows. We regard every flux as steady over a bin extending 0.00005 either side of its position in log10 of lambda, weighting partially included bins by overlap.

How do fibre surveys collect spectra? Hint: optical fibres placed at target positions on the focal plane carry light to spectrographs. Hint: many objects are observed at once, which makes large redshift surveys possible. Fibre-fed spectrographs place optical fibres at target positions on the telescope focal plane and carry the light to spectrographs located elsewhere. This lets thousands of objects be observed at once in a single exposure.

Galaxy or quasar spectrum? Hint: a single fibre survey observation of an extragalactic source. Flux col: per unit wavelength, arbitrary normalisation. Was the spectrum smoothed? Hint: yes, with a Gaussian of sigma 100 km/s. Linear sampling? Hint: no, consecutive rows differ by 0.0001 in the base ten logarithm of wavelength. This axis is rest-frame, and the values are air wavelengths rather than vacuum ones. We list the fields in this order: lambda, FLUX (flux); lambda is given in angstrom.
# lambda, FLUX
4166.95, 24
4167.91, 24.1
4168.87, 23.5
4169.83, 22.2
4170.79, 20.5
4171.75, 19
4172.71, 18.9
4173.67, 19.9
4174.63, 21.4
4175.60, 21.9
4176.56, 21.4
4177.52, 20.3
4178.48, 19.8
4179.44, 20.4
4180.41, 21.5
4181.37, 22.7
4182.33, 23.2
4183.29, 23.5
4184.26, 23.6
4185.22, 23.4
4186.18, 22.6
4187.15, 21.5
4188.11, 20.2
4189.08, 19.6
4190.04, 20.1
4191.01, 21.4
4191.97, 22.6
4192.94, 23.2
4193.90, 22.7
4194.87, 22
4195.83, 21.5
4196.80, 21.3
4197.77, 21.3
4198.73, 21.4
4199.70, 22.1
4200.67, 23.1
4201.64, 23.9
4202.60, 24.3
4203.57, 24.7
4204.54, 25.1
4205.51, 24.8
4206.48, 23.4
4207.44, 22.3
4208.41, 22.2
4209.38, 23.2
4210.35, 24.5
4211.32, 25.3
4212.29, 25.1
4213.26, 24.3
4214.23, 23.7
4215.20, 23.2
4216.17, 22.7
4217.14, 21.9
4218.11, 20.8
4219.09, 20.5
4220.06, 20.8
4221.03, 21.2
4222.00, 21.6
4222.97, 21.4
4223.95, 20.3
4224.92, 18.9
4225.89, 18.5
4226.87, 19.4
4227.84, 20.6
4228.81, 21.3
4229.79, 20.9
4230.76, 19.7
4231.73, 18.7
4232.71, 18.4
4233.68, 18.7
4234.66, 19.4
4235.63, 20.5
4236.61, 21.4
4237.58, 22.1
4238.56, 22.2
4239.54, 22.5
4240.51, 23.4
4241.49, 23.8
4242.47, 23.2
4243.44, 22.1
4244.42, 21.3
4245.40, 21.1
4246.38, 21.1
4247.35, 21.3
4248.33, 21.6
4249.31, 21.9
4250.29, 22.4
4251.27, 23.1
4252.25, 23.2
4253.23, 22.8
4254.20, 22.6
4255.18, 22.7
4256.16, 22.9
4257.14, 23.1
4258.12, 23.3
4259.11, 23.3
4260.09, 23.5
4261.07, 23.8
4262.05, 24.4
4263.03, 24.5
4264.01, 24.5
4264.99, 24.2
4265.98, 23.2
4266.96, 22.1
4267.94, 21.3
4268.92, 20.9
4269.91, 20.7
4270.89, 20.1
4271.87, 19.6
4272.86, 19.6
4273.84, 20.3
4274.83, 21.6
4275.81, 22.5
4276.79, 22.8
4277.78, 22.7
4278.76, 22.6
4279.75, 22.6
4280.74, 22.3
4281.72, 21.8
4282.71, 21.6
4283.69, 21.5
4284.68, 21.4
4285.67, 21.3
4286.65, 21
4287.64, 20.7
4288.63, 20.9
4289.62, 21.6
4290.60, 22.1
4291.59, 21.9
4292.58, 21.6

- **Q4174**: 1.5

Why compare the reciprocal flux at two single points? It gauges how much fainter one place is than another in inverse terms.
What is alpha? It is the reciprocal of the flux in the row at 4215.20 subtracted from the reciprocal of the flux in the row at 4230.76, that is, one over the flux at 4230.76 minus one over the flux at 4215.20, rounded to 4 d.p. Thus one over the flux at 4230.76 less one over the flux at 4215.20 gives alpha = 0.0077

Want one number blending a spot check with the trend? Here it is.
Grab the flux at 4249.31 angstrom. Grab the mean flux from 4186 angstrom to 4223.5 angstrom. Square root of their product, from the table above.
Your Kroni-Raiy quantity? 22.2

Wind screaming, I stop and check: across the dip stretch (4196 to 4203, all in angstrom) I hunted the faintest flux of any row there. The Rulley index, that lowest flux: 21.3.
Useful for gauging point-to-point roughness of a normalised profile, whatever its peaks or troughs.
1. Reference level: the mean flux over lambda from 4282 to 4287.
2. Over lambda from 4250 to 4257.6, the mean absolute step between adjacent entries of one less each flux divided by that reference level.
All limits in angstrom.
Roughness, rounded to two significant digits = 0.013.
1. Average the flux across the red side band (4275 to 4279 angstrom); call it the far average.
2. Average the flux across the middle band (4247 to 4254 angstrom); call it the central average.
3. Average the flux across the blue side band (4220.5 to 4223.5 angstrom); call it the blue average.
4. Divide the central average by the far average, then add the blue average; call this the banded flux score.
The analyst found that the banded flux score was 22.4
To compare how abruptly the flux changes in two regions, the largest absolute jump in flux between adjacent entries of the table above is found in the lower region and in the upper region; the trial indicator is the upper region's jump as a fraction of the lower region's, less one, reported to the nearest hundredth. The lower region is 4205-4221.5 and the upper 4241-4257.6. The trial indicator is -0.21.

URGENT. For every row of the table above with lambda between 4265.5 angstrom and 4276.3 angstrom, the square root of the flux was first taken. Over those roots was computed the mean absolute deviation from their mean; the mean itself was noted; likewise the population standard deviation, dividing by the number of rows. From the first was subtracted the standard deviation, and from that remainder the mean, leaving -4.61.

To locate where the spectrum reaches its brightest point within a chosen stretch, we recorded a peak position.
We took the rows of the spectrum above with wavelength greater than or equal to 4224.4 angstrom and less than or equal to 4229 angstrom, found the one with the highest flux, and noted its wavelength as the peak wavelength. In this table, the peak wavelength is 4228.81 angstrom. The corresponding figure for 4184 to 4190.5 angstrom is 4184.26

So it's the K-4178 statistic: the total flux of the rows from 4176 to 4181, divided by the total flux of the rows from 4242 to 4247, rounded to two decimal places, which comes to 0.95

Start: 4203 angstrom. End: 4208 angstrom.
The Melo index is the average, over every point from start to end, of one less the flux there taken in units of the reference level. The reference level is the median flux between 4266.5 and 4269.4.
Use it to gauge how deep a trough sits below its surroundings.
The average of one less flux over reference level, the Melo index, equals -0.13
